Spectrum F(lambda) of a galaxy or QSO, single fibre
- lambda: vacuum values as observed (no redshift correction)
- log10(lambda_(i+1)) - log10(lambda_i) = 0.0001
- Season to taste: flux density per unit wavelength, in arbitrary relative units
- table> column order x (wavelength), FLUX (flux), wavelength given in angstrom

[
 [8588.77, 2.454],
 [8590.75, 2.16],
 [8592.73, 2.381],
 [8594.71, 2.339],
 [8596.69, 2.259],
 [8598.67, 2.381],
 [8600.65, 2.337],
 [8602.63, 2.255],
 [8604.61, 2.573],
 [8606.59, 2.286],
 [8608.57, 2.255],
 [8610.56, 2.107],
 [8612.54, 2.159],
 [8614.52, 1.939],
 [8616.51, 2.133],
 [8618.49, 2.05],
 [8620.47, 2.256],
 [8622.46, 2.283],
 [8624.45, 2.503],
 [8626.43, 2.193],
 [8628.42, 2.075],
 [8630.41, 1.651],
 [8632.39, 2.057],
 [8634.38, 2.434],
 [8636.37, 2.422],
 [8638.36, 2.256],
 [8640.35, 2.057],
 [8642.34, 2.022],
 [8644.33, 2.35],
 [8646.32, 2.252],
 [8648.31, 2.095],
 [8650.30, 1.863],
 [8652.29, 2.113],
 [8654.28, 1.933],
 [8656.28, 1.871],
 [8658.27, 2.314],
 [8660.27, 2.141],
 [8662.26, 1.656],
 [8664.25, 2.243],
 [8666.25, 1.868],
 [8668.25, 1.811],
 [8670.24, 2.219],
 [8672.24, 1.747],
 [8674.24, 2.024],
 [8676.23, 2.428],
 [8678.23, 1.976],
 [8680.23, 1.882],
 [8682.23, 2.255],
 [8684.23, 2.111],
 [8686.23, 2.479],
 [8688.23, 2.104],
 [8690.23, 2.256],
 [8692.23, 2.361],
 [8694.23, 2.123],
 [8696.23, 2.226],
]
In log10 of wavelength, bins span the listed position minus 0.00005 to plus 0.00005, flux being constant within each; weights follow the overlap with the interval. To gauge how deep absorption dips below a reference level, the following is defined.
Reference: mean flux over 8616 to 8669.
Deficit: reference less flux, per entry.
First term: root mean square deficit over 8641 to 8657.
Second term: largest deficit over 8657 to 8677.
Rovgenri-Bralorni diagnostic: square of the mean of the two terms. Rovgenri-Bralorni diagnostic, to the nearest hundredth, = 0.10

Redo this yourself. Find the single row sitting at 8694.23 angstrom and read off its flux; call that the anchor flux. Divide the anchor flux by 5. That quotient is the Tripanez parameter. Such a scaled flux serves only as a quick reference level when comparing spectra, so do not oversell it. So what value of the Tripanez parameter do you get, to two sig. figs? 0.42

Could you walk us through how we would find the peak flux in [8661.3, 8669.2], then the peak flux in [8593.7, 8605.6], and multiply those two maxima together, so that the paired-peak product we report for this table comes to 5.77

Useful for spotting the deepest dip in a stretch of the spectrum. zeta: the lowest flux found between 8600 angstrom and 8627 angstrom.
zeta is 1.939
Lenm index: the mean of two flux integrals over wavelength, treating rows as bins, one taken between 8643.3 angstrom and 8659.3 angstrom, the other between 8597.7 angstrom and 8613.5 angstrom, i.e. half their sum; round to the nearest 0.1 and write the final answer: 34.9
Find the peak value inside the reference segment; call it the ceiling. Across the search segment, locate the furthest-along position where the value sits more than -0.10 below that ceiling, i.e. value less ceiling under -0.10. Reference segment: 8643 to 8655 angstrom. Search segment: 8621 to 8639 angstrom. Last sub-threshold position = 8632.39 angstrom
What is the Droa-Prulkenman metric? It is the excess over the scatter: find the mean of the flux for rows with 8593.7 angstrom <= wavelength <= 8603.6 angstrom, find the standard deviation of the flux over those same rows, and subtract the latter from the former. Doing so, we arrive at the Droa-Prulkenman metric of 2.26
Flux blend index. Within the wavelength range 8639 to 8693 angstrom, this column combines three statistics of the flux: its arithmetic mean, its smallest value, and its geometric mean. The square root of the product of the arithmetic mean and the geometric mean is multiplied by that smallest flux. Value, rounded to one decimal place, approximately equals 3.5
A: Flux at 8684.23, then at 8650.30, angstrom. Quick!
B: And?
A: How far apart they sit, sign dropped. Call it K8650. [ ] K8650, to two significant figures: 0.25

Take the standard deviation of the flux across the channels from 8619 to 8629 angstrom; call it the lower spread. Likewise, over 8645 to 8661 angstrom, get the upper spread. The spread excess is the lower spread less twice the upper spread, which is -0.18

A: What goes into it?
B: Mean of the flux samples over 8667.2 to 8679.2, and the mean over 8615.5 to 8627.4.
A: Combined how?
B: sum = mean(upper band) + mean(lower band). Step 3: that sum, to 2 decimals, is 4.27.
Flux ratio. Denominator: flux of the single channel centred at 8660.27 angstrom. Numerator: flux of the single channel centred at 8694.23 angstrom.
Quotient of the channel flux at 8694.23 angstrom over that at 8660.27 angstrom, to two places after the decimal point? 0.99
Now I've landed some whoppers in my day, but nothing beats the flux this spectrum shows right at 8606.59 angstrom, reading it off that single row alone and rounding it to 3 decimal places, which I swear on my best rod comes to 2.286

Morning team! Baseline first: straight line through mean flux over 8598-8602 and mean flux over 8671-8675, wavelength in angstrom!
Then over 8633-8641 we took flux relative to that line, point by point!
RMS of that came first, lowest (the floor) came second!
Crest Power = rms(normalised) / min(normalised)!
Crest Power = 1.11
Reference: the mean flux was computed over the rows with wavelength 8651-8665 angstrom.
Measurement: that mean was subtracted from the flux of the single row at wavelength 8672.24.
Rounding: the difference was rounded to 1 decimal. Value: -0.3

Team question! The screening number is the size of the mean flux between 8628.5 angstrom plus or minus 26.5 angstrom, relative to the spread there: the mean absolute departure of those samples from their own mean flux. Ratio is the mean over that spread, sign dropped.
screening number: 14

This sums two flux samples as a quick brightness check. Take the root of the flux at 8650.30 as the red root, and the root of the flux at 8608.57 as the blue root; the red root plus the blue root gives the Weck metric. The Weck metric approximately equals 2.87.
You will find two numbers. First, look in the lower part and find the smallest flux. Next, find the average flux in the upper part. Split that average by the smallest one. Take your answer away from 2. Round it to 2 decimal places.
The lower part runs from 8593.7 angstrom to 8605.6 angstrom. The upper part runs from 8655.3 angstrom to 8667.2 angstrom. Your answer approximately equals 1.11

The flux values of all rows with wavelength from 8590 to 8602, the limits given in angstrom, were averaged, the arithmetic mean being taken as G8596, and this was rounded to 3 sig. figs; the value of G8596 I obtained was 2.31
